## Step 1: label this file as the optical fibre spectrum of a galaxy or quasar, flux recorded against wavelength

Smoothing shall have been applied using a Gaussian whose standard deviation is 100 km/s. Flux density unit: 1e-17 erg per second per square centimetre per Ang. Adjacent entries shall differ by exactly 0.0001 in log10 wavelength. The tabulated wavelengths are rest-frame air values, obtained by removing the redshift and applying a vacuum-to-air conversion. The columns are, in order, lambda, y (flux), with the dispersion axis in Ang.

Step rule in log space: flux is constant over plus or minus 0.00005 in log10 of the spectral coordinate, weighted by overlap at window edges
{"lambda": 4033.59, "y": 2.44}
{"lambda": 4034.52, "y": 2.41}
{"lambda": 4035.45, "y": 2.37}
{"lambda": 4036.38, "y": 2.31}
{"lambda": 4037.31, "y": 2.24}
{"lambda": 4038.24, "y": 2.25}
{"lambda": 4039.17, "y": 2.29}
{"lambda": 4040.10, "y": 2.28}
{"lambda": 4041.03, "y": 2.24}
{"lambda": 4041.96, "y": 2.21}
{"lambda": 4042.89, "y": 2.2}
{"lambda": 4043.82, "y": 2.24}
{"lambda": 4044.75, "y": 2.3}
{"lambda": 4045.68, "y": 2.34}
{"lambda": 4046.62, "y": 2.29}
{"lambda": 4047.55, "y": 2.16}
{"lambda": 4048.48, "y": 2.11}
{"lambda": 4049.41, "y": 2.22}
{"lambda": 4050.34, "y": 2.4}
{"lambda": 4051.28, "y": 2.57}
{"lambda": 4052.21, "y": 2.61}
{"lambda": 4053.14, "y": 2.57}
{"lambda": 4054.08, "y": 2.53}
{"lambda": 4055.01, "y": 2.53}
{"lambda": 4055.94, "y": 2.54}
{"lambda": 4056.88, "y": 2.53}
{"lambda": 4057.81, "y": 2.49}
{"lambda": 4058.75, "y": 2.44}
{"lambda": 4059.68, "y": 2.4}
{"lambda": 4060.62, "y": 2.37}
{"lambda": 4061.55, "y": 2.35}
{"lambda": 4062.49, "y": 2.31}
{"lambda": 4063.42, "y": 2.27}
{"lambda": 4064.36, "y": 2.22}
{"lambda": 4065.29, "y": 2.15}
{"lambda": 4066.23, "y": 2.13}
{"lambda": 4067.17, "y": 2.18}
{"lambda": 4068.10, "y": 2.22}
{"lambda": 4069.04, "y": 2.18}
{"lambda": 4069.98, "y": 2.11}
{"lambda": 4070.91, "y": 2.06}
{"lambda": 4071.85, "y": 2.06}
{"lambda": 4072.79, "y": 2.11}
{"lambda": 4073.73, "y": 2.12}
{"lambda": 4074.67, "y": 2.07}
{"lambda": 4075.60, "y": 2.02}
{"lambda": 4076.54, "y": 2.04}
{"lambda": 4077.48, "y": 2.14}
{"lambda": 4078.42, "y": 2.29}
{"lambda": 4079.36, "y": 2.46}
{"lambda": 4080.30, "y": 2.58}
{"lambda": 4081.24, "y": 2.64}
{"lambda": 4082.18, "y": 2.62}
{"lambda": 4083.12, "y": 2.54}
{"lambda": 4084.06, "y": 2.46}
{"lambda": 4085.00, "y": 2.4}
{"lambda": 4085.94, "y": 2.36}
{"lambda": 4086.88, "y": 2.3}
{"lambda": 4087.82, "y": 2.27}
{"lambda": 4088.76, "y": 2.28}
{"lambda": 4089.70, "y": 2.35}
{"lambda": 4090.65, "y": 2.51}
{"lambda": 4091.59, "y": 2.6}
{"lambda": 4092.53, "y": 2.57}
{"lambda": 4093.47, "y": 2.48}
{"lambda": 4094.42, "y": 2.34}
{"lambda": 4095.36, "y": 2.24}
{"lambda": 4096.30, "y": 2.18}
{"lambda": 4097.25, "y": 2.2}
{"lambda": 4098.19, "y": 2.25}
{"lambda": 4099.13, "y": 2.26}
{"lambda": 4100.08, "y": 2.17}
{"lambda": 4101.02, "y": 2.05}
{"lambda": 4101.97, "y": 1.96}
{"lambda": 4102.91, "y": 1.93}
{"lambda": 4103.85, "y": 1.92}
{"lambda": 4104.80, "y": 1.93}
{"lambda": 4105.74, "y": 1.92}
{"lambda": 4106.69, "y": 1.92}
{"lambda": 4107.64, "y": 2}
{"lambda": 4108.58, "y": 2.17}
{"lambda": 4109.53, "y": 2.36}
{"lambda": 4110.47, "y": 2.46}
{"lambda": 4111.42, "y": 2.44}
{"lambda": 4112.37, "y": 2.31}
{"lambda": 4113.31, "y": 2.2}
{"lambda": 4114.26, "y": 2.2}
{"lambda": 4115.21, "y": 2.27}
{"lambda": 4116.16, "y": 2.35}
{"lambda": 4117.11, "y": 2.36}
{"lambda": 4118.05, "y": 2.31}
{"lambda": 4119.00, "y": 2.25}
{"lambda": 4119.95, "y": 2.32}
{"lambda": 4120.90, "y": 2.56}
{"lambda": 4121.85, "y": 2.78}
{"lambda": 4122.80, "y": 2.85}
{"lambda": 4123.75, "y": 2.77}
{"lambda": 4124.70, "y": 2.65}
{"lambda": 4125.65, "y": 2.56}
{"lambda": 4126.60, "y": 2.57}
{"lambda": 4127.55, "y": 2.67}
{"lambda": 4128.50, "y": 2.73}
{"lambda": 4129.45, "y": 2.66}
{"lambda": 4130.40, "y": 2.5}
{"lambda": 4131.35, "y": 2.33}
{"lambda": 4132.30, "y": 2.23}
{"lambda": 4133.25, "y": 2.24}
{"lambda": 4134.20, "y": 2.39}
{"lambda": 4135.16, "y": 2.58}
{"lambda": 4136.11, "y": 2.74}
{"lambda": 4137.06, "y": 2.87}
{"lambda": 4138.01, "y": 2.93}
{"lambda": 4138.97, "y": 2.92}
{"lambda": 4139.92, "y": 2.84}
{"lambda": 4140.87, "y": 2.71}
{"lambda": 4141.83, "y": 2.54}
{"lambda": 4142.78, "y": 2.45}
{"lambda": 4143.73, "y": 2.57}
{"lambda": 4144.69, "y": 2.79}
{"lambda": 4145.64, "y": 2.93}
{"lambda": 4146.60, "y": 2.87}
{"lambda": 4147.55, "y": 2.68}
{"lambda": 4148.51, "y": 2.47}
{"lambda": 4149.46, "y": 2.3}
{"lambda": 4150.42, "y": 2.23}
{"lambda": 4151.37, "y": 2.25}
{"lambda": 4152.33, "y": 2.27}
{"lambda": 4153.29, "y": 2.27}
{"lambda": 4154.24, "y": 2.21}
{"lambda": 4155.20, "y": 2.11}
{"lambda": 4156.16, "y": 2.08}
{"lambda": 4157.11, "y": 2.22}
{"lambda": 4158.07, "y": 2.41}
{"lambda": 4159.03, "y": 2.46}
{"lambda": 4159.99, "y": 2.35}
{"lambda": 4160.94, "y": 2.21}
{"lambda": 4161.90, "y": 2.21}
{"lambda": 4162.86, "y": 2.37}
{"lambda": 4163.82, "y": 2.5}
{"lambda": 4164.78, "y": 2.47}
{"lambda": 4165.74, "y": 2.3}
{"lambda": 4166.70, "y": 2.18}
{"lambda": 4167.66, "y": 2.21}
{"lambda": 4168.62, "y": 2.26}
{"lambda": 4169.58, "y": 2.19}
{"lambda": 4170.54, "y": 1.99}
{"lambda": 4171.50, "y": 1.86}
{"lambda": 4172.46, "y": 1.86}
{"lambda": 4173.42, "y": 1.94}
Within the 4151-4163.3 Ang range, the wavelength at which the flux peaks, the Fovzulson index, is 4159.03 Ang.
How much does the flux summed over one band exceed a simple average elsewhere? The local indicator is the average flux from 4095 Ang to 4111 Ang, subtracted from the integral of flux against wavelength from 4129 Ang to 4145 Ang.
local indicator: 40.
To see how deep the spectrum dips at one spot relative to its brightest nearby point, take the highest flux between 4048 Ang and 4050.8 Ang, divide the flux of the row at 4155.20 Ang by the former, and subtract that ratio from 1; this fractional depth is 0.12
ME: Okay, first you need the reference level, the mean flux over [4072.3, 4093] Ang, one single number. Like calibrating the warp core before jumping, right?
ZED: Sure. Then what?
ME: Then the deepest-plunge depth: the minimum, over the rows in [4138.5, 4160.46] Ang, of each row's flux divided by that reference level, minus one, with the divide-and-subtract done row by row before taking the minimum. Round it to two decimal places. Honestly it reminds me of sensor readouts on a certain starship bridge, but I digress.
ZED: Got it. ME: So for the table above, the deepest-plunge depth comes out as -0.12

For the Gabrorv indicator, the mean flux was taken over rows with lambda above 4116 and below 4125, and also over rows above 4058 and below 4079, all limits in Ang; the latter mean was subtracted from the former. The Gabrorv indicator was 0.33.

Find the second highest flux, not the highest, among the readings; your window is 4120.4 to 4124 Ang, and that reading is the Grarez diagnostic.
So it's 2.78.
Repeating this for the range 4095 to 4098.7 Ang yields 2.24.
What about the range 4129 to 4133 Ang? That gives 2.5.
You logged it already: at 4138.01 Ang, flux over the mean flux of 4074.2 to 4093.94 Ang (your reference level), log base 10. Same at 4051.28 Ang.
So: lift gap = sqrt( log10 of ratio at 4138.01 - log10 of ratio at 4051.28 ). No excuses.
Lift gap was 0.24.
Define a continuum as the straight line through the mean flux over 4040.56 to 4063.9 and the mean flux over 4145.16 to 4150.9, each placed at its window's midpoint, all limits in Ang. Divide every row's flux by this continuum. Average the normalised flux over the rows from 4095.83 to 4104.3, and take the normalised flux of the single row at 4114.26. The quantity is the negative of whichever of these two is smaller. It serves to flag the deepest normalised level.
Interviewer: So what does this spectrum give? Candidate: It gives -0.85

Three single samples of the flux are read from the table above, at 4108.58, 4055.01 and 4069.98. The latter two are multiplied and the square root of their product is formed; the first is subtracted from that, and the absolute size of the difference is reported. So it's 0.14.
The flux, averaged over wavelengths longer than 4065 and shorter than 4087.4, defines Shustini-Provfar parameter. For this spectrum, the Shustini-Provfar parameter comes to 2.26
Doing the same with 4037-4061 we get 2.36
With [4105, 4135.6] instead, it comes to 2.40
